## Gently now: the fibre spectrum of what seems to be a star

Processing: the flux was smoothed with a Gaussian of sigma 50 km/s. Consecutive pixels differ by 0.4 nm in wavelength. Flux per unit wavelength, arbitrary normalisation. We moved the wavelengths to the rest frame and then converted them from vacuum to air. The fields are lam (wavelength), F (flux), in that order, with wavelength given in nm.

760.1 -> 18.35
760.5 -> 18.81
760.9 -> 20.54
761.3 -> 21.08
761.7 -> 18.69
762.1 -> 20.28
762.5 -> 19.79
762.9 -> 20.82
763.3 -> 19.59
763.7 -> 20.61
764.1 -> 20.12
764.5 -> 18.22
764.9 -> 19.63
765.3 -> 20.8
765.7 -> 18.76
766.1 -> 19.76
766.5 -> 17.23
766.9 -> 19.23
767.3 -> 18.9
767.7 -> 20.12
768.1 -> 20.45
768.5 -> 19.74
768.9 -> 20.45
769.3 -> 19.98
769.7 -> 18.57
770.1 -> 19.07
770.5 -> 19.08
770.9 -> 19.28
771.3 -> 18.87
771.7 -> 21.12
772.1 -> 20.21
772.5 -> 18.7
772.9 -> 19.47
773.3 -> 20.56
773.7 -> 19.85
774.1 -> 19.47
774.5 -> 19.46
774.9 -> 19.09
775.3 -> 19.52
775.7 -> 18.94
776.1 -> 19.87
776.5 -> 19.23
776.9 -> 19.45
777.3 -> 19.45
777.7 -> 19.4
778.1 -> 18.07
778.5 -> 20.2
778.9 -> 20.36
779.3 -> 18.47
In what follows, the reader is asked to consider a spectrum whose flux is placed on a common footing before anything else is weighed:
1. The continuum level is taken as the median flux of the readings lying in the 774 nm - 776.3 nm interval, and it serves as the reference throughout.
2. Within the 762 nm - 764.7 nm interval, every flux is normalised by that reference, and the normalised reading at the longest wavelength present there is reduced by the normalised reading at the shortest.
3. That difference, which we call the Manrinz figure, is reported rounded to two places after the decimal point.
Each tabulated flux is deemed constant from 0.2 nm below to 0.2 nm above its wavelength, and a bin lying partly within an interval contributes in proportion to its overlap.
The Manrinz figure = -0.11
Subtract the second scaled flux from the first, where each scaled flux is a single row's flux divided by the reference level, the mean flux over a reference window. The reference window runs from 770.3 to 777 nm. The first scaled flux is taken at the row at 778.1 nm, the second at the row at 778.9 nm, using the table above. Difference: -0.12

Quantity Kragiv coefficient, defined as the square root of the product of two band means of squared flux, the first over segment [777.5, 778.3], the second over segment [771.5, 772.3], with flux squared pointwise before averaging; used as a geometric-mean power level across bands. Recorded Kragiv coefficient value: 387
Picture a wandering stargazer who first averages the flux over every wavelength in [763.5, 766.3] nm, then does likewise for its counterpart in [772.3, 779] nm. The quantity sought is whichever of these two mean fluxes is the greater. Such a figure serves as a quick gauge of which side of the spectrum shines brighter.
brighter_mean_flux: 19.7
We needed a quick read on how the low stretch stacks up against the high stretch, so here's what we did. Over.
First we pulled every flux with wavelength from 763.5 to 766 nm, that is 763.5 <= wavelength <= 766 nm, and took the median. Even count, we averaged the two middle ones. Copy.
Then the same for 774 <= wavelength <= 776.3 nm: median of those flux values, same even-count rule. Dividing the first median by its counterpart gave 1.02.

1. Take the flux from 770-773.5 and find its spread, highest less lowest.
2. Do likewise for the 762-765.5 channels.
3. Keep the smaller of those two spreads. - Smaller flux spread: 2.4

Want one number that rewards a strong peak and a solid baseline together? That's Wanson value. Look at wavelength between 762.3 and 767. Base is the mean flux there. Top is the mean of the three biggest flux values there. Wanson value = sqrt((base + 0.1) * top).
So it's 20.2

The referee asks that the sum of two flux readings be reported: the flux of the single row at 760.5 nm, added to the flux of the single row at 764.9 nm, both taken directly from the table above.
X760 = 38.4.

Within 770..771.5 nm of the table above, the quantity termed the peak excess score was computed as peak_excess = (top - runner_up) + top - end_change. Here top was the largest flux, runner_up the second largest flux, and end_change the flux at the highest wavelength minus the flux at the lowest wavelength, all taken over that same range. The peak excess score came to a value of 19.7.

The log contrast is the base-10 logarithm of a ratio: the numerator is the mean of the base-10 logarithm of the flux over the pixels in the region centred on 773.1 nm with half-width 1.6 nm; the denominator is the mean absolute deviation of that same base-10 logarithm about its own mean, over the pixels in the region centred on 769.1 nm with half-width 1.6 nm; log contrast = 2.00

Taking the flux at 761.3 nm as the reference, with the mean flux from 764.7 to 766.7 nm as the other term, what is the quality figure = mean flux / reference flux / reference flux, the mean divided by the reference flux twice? 0.0433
